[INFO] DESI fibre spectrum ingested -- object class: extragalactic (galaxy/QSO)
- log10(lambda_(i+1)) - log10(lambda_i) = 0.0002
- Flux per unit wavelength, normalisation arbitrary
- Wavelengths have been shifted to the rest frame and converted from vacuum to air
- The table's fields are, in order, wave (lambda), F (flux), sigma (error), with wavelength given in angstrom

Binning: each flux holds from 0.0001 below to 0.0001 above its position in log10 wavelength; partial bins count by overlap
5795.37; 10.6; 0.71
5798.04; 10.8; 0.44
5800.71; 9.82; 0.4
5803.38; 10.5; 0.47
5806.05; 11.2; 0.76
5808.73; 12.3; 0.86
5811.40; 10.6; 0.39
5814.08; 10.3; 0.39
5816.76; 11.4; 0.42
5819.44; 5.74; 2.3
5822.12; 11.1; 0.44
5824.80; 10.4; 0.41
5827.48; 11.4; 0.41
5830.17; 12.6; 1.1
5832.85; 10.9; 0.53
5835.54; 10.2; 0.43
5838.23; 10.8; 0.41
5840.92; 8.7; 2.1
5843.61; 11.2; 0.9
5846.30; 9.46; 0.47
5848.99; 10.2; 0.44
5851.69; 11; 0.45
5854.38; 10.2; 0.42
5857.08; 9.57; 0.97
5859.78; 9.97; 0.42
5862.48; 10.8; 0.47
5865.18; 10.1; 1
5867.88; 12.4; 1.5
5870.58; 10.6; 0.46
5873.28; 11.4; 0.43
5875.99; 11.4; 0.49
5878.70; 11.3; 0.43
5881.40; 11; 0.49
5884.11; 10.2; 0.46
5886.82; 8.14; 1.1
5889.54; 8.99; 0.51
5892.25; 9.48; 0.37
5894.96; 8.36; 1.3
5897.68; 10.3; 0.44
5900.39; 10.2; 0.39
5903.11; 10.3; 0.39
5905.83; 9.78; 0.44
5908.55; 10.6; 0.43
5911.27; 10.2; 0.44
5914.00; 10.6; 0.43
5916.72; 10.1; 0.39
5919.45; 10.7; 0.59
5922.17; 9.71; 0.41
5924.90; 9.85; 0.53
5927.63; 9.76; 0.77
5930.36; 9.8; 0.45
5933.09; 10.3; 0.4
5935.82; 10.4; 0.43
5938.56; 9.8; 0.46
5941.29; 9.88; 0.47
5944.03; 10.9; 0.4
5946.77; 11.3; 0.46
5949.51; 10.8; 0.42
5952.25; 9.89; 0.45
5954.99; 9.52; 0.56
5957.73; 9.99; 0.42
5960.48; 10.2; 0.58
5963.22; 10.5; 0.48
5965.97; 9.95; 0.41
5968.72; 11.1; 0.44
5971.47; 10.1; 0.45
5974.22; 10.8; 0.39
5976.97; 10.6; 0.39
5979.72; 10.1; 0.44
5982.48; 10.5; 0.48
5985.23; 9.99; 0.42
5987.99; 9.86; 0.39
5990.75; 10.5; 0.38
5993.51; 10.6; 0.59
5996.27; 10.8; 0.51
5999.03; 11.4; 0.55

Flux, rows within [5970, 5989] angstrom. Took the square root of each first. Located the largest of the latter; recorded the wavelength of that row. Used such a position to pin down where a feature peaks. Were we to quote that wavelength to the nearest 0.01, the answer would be 5974.22 angstrom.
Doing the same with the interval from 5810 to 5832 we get 5830.17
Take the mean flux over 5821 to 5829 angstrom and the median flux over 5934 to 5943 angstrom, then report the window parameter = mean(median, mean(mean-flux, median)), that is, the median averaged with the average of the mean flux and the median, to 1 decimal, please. 10.2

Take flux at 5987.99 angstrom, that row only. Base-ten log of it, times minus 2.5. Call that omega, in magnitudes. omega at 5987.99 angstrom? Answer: -2.48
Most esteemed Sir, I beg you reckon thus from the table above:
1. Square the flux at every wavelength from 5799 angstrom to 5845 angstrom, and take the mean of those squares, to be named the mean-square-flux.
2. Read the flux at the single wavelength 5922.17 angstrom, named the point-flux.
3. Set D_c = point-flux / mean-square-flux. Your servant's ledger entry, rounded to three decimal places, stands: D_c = 0.086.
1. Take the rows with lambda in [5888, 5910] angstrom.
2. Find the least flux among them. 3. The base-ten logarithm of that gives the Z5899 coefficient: 0.92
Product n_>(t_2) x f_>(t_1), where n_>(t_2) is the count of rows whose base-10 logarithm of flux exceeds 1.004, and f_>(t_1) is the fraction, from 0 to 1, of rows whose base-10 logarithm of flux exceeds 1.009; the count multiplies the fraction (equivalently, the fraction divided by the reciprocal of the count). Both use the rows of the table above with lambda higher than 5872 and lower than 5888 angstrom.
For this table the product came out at 3.3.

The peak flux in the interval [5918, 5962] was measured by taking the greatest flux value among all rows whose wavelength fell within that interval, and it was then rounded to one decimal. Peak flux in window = 11.3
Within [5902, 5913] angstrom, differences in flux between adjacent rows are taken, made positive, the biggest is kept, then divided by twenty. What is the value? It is 0.0410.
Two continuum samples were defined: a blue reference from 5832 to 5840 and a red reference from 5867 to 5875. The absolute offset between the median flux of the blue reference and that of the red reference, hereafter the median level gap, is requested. 0.60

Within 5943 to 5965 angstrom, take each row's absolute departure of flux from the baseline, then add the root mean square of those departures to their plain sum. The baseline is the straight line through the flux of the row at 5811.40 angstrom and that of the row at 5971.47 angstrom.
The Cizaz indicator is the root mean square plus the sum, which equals 4.6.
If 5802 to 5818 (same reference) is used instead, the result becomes 4.3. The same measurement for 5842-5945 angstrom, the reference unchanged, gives 23.5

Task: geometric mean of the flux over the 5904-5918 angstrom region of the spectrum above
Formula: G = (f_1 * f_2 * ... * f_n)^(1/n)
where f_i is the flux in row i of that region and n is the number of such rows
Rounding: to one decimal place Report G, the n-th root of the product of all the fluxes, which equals 10.3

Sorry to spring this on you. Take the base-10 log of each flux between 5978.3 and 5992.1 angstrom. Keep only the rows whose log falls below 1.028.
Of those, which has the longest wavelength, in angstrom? 5990.75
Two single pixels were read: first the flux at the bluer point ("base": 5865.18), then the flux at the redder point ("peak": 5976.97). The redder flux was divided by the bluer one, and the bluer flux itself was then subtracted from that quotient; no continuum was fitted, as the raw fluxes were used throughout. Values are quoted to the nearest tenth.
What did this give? -9.1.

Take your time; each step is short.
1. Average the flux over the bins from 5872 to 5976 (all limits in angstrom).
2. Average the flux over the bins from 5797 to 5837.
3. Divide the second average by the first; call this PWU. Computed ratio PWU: 1.041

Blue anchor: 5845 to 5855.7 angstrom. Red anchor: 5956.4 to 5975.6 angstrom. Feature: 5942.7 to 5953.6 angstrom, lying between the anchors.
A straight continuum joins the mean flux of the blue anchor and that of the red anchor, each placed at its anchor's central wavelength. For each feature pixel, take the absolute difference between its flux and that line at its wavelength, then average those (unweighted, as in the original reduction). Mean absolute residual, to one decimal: 0.6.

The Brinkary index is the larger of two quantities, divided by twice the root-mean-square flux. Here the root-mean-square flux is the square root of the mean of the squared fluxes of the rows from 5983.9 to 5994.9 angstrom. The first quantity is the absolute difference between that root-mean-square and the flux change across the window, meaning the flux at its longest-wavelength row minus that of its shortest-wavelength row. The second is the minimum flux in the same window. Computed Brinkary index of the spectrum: 0.48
